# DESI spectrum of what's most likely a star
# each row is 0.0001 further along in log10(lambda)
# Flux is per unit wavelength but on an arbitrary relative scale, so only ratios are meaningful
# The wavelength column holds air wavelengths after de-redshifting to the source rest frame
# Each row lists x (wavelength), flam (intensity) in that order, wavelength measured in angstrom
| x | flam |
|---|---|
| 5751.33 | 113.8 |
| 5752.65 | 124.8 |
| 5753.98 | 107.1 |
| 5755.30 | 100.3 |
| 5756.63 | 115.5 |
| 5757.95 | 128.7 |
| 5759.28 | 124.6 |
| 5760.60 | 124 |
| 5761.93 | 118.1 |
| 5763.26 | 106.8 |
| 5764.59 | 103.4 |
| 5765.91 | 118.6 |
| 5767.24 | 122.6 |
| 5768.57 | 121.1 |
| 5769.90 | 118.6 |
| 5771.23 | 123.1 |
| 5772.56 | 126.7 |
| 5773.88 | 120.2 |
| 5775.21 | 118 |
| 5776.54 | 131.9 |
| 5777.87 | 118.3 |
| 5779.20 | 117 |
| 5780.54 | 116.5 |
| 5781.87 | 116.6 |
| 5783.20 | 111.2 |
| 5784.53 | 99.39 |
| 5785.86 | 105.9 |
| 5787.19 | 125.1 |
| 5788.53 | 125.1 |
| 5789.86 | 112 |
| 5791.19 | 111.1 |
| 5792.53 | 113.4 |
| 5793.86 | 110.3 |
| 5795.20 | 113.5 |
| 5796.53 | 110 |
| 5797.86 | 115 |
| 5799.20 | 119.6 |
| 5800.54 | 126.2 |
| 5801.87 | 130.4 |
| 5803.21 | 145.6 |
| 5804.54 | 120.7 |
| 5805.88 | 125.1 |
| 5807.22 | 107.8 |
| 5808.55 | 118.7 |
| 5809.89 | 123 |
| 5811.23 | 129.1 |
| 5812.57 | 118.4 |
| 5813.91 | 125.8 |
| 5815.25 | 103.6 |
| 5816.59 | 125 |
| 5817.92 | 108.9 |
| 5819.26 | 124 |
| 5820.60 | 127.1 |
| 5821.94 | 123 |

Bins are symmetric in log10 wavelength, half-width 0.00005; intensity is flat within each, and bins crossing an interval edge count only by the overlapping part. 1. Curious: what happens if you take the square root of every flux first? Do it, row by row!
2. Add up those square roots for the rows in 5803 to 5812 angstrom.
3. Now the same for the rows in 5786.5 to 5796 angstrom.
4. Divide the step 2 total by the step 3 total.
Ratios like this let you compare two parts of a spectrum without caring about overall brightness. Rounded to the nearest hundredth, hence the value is 1.04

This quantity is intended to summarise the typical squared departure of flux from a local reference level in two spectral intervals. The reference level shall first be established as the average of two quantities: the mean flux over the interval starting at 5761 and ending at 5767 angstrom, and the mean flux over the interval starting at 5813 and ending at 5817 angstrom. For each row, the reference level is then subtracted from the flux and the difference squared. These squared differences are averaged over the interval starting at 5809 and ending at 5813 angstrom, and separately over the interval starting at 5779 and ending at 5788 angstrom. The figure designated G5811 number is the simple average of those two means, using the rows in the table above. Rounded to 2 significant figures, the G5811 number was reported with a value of 78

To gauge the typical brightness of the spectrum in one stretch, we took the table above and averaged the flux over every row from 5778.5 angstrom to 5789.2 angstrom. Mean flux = 115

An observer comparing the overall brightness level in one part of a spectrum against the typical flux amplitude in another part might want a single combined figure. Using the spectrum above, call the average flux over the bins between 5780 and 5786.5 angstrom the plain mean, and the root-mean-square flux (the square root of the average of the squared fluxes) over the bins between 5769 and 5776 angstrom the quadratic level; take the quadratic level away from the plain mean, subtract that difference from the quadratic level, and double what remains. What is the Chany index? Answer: 266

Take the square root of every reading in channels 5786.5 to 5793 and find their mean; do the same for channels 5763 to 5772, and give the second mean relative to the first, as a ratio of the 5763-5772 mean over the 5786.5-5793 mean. 1.00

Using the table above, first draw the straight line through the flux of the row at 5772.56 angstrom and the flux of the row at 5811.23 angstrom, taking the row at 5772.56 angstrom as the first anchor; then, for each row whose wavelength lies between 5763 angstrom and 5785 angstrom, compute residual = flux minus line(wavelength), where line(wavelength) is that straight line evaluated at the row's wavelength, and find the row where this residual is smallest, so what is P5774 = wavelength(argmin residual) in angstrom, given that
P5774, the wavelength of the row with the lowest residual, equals 5784.53 angstrom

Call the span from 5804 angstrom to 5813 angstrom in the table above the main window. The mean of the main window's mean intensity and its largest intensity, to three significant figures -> 125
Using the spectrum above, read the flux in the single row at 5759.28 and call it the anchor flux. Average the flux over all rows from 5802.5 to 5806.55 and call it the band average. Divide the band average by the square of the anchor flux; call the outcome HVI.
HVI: 0.0084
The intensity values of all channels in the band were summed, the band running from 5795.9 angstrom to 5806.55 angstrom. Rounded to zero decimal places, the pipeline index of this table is 993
